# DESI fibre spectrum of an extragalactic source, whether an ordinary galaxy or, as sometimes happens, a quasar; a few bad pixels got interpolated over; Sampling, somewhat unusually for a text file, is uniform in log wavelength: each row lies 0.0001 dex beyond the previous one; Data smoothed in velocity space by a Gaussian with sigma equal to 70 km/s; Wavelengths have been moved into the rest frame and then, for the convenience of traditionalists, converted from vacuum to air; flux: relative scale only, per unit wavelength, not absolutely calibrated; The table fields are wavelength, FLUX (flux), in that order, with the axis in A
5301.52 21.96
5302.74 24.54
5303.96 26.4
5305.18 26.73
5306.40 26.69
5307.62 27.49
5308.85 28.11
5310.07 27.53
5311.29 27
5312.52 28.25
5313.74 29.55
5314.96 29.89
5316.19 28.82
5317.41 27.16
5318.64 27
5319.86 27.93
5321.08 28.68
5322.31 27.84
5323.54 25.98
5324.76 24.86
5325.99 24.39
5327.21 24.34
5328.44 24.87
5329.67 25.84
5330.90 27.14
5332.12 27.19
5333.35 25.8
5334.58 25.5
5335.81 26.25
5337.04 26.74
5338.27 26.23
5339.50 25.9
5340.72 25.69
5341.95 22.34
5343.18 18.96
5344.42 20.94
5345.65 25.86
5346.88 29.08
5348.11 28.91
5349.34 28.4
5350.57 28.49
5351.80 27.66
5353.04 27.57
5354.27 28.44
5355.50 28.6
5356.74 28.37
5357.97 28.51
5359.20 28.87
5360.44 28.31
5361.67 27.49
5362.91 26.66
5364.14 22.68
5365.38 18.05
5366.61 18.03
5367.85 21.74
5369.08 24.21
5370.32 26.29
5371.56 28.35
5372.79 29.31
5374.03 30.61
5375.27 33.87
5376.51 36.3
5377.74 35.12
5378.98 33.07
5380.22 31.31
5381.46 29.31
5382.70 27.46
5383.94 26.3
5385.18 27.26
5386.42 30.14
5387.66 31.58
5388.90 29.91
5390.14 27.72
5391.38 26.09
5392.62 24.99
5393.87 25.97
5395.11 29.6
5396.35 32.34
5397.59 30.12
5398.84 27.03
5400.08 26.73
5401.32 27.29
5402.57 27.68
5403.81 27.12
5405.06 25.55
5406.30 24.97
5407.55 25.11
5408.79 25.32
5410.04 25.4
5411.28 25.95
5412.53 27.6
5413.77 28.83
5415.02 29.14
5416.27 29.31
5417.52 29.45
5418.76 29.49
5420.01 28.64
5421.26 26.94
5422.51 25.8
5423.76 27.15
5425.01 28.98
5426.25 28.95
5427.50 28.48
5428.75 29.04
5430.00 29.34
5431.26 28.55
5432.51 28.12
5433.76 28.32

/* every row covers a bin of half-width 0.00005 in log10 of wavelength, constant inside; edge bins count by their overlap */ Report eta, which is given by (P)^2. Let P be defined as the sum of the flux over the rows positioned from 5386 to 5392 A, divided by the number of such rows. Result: 846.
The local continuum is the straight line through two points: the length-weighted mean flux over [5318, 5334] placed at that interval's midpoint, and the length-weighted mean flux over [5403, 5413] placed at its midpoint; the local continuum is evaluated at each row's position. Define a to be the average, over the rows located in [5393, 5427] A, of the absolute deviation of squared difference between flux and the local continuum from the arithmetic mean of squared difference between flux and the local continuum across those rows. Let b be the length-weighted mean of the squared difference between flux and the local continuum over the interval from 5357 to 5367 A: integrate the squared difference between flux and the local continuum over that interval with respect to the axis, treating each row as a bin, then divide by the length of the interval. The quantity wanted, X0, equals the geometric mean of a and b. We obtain 11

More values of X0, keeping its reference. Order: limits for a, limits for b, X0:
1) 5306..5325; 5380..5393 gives 5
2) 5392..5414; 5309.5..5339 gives 4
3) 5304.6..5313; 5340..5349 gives 4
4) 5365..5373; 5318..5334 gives 7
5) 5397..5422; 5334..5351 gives 7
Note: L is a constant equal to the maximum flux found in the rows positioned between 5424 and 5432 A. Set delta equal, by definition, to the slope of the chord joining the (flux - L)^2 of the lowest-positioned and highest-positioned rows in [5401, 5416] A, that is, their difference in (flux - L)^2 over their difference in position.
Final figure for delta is -0.3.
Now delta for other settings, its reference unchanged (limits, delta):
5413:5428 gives 0.0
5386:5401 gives 0.5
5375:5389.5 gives -1.5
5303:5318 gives -0.3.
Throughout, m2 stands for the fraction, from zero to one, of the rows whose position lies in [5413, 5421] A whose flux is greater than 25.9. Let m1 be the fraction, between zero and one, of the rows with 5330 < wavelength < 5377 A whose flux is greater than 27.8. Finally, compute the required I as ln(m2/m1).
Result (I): 0.9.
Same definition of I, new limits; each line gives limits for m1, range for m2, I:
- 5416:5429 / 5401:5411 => -0.7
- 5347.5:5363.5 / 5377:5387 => 0.4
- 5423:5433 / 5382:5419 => -0.1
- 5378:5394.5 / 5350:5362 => 0.8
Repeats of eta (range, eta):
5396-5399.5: 890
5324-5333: 651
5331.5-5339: 691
